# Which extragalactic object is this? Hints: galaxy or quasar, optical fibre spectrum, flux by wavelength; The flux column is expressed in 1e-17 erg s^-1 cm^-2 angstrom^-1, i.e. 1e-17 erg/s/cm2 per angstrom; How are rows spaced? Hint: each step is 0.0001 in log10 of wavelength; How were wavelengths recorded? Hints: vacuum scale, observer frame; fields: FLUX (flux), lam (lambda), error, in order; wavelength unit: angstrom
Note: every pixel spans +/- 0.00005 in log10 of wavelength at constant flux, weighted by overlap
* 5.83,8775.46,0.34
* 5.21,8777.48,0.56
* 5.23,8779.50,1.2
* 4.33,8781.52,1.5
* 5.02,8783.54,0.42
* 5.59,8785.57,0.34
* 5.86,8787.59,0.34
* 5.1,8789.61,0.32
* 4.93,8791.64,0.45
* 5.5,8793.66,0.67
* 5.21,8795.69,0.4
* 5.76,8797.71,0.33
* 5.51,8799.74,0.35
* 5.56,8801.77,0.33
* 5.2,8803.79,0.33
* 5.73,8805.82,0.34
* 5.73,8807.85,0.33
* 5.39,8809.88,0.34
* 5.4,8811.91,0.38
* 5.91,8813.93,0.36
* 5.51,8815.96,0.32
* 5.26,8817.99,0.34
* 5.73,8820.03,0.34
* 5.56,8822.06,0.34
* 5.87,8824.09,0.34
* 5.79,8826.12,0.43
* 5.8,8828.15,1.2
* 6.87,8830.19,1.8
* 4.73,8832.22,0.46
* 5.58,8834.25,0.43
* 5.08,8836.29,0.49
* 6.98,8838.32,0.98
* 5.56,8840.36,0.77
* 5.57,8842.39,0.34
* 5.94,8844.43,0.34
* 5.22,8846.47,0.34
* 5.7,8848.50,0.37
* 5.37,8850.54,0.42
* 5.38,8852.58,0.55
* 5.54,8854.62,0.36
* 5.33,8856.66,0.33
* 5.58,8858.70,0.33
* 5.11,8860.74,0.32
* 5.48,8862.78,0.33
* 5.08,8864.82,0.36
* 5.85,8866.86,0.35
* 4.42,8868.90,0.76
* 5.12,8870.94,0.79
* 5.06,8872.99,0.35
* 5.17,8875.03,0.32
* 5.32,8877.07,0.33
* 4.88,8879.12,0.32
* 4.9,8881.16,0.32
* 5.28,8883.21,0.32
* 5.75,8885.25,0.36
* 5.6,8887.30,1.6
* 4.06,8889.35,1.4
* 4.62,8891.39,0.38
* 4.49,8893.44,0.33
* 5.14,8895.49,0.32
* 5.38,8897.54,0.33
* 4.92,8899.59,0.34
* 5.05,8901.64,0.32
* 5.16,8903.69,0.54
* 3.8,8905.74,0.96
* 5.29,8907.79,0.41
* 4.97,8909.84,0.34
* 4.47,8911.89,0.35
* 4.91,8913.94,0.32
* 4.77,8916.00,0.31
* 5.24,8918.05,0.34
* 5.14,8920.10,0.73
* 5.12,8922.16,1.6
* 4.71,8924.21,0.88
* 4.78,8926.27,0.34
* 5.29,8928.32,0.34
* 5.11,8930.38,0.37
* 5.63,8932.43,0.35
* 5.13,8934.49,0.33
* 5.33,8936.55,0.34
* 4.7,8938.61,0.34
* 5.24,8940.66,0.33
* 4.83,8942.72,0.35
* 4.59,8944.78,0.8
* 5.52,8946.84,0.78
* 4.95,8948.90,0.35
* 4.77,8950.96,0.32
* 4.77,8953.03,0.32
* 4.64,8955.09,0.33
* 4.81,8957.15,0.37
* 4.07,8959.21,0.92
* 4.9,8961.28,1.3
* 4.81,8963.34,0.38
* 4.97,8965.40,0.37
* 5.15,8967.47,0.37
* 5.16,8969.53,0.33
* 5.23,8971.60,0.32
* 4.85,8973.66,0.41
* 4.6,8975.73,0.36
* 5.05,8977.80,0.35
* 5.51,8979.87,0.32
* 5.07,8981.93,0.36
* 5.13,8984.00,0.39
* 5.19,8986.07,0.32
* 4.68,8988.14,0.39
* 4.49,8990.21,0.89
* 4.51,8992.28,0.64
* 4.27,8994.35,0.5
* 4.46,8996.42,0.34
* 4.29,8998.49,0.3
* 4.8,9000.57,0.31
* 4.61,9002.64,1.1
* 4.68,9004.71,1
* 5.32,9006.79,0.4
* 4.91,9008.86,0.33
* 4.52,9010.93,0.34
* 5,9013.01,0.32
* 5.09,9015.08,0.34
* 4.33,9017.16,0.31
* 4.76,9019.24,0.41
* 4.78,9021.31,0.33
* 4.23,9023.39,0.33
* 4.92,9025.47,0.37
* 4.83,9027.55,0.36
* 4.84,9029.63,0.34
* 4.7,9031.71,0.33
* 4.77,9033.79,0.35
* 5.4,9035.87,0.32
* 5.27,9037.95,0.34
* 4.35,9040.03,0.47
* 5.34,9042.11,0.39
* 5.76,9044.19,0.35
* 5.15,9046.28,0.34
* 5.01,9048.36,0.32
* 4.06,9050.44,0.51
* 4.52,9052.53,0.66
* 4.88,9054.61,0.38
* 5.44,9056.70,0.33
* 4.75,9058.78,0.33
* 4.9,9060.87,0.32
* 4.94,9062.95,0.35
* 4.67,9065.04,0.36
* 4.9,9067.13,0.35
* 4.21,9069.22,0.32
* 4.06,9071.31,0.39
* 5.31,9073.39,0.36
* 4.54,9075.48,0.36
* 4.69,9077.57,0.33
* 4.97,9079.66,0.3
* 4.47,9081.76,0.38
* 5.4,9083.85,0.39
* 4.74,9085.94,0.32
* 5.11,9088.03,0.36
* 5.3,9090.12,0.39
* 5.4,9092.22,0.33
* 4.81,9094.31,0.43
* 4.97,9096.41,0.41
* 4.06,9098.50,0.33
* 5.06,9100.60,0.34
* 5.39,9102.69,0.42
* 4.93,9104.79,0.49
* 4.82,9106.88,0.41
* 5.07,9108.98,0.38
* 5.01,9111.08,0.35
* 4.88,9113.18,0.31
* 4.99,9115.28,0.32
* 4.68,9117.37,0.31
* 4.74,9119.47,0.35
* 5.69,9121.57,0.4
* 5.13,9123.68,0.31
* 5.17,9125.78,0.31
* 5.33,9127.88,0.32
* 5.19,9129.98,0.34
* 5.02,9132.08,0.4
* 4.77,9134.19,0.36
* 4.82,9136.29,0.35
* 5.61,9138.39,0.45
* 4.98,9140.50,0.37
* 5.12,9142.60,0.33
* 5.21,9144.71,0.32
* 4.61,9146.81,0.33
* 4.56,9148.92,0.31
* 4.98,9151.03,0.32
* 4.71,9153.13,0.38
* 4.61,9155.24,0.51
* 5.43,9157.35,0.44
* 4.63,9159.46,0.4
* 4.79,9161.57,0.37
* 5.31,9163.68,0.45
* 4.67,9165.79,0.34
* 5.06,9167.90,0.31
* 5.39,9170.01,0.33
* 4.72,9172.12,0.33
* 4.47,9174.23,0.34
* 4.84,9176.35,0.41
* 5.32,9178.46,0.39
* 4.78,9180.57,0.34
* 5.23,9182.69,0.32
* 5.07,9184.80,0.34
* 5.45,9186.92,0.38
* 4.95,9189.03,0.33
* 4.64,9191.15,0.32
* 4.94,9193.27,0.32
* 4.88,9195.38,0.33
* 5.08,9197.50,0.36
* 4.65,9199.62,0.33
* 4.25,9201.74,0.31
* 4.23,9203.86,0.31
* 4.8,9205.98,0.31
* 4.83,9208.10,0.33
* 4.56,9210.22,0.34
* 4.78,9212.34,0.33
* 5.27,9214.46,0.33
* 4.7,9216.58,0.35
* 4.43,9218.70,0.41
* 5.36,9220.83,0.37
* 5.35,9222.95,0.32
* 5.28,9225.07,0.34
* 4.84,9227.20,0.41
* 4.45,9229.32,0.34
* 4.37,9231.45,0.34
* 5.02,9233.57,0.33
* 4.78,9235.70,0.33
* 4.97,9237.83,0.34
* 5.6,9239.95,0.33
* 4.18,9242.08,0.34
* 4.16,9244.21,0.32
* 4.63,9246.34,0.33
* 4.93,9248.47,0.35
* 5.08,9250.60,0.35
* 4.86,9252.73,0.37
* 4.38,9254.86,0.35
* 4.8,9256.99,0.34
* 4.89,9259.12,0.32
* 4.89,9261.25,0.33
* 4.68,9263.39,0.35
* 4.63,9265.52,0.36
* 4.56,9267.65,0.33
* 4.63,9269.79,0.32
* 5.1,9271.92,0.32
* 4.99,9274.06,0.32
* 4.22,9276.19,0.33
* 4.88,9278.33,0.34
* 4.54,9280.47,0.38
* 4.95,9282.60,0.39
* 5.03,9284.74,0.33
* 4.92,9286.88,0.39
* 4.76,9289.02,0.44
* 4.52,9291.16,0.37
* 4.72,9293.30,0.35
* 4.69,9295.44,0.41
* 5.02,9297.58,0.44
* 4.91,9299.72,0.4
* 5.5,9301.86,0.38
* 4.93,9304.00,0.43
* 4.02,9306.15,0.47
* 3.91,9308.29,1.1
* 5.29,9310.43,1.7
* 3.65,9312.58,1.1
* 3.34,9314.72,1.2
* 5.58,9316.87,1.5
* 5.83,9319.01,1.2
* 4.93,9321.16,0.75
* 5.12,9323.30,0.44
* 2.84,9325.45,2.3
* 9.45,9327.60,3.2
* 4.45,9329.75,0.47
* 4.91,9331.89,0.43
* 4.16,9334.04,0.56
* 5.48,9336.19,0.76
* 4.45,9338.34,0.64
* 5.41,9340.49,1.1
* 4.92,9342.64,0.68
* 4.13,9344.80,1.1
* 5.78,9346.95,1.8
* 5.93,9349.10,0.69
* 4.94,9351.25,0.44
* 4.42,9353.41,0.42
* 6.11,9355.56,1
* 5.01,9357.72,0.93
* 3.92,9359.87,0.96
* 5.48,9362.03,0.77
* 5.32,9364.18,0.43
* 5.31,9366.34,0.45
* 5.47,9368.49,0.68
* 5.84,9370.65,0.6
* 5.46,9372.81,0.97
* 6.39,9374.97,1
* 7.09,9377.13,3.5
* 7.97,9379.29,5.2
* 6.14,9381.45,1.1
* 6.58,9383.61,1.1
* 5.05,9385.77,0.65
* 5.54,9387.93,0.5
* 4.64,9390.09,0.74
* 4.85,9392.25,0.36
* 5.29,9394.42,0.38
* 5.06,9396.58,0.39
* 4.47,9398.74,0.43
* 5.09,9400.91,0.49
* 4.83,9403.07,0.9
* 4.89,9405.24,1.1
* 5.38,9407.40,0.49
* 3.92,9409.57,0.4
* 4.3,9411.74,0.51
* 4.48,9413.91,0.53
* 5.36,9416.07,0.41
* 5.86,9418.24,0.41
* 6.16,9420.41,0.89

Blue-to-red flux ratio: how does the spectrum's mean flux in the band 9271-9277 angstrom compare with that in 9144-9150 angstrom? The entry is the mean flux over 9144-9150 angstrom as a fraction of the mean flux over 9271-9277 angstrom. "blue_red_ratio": 1.00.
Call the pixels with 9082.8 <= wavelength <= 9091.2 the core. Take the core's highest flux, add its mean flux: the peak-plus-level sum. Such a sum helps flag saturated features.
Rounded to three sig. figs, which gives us 10.5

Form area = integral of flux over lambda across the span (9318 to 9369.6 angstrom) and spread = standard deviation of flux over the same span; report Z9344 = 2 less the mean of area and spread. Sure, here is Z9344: -132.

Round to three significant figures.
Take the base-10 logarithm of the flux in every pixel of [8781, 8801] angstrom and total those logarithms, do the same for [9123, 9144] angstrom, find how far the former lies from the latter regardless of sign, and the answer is 0.128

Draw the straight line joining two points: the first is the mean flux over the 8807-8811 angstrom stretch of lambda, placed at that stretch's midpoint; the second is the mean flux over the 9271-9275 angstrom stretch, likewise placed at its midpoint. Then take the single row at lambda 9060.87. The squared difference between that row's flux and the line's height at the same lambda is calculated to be 0.14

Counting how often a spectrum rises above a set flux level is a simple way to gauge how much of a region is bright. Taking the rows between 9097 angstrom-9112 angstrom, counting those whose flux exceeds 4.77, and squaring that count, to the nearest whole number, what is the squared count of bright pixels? 36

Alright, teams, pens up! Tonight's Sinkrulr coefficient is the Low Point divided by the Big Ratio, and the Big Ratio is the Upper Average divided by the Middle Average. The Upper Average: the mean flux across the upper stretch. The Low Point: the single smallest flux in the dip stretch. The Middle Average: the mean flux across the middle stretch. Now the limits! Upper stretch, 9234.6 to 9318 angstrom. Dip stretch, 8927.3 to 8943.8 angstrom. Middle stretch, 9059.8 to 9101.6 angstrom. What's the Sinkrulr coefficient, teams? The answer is 4.80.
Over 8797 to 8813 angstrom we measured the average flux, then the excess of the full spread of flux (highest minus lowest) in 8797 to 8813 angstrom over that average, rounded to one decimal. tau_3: -5.0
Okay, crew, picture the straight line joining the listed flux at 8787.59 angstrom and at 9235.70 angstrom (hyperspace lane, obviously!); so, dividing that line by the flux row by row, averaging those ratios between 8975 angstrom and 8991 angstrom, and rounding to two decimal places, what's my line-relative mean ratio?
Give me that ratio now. 1.09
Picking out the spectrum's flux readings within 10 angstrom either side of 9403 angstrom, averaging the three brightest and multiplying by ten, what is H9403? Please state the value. 52.5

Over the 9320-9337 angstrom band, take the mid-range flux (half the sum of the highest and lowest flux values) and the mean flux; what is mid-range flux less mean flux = 0.98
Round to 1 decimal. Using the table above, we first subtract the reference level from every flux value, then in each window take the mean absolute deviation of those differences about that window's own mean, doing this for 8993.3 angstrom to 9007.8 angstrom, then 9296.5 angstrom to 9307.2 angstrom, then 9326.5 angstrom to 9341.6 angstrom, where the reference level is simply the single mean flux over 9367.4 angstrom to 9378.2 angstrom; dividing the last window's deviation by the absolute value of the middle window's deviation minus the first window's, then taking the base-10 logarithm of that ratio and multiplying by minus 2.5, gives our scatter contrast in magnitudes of -2.8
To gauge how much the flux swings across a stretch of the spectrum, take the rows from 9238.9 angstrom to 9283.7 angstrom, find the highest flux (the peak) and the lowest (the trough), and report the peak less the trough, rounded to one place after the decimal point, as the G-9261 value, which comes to 1.4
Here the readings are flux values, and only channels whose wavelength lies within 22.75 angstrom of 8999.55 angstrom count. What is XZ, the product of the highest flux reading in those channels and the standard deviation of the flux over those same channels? 1.9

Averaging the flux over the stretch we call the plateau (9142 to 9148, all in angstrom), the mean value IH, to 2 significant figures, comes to 5.0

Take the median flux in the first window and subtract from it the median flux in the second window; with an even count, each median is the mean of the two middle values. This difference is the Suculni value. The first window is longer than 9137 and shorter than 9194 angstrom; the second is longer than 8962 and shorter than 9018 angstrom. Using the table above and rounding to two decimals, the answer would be 0.10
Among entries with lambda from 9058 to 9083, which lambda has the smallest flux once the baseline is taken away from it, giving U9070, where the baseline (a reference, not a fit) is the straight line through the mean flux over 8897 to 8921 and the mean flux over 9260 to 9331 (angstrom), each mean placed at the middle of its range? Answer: 9071.31 angstrom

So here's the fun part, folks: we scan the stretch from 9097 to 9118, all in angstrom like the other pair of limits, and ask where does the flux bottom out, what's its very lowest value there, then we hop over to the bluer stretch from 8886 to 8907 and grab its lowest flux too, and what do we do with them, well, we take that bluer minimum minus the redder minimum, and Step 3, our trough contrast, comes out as -0.3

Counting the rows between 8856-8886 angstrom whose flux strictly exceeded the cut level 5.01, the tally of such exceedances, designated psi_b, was 12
